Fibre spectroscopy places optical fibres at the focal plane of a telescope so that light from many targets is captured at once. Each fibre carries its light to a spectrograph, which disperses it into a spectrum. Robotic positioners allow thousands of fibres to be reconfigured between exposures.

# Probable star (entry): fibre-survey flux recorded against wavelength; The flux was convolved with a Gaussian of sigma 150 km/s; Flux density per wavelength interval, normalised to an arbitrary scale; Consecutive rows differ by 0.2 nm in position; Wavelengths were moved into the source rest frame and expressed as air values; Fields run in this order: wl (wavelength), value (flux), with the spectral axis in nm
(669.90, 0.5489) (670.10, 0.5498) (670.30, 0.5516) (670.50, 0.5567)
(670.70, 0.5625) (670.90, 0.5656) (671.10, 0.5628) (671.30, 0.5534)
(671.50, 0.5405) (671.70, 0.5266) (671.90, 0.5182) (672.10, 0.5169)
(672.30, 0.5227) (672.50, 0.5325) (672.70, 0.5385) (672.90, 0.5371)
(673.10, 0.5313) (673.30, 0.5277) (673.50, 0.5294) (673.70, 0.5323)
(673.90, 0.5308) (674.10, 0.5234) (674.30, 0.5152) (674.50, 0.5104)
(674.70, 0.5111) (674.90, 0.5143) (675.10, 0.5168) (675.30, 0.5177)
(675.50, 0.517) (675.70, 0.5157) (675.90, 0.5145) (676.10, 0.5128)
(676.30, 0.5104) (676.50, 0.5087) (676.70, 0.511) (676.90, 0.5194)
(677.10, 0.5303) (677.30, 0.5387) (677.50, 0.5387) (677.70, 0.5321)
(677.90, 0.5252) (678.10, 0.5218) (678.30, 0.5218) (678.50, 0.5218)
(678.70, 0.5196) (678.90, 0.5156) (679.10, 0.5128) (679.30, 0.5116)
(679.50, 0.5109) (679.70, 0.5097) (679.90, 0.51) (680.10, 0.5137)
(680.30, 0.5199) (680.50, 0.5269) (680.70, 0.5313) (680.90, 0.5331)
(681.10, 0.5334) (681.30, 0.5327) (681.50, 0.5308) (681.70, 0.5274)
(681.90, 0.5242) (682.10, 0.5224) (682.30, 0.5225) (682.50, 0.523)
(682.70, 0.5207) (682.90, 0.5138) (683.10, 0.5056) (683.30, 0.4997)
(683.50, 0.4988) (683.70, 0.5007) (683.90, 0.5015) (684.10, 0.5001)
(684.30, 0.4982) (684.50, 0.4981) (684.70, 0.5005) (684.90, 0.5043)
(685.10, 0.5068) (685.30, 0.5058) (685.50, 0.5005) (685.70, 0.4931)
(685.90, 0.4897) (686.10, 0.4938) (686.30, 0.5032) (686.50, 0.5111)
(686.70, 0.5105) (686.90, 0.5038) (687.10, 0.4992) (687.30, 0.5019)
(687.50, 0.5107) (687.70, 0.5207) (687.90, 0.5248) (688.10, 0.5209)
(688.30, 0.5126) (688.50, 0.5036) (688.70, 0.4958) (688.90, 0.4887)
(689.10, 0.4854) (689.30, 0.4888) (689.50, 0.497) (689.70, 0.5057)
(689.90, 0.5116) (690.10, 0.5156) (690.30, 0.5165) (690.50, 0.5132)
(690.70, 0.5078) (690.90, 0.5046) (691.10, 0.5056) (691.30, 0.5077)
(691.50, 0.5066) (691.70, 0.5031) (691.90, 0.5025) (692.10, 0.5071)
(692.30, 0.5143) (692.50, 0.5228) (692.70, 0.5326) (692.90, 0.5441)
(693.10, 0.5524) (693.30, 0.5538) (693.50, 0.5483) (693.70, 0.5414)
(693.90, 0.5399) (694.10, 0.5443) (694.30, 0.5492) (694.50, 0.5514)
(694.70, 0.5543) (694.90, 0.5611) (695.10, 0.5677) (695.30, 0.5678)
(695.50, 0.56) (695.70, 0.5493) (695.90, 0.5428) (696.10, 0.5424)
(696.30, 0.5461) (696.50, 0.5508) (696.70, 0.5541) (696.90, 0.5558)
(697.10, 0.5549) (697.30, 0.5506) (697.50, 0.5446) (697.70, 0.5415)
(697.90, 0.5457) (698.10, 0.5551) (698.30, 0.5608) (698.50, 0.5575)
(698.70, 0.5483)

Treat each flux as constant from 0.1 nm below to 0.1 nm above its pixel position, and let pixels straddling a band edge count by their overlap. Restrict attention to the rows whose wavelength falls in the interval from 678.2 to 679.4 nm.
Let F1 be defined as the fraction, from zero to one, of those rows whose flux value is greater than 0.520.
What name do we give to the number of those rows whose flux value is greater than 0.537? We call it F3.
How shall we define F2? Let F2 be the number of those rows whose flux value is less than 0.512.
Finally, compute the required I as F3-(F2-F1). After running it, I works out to -1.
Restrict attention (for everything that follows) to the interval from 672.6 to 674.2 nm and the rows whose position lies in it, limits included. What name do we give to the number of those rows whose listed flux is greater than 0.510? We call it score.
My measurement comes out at 8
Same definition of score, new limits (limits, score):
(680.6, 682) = 7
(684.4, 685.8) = 0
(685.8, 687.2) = 2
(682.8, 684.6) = 1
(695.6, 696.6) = 5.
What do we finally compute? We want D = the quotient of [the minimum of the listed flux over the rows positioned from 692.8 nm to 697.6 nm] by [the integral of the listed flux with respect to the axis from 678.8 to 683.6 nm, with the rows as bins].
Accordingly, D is 0.217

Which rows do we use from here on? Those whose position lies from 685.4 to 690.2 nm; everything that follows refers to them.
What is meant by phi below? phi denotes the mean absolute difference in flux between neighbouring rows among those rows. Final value 0.0061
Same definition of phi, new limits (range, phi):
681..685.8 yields 0.0028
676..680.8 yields 0.0037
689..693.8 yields 0.0050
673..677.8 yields 0.0036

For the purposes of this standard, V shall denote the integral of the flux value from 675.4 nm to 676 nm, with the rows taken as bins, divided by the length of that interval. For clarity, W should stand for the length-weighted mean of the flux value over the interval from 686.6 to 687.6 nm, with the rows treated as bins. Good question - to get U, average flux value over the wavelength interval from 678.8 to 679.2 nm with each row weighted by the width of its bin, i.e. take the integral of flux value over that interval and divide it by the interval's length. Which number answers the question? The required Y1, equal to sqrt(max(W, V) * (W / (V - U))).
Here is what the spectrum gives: 13.0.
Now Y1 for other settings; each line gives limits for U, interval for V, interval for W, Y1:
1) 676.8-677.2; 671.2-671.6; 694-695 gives 3.7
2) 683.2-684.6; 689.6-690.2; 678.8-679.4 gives 4.8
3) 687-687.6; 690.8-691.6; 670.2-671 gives 11.9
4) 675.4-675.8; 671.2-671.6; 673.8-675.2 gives 3.0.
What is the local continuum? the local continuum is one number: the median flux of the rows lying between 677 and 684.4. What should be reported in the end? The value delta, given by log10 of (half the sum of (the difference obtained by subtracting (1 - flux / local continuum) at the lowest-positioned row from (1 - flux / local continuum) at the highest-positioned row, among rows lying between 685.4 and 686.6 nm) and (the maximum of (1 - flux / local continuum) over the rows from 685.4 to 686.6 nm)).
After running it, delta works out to -1.69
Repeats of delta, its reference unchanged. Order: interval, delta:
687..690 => -1.64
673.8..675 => -1.57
